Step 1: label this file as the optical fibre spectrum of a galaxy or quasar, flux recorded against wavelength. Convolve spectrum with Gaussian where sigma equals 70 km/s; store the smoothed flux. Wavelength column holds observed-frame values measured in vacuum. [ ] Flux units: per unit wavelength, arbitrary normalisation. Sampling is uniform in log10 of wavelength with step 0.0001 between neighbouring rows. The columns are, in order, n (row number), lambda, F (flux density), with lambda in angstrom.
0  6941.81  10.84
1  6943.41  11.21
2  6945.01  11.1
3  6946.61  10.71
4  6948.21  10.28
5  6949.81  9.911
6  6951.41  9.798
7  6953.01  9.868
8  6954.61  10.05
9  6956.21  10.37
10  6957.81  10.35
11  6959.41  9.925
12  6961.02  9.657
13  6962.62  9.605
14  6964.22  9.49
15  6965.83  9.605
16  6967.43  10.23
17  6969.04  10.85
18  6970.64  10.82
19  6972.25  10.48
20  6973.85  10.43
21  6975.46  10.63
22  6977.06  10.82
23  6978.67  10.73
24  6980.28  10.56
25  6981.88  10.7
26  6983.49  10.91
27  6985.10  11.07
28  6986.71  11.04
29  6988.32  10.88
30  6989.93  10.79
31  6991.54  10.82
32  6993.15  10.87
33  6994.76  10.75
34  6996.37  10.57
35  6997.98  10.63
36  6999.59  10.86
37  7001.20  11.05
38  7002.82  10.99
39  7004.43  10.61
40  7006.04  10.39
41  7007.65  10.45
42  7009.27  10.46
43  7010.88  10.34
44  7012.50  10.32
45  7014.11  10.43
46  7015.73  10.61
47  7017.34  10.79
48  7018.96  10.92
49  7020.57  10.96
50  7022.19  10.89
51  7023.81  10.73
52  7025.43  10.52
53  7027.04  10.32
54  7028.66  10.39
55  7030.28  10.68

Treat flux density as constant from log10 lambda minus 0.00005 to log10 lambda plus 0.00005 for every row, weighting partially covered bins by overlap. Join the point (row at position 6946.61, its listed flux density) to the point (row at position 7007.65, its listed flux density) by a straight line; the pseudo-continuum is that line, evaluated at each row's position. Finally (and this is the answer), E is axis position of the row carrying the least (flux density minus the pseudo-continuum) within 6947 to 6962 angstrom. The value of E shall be 6961.02 angstrom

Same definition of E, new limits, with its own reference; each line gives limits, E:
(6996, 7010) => 7006.04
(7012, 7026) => 7012.50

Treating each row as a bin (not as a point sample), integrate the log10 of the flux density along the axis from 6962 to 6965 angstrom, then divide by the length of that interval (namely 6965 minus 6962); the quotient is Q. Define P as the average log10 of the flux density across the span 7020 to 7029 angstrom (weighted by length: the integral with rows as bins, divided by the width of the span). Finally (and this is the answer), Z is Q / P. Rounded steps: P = 1.03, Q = 0.98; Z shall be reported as 0.96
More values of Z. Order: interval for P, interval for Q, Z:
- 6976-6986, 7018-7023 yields 1.00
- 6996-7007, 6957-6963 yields 0.97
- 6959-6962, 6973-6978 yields 1.04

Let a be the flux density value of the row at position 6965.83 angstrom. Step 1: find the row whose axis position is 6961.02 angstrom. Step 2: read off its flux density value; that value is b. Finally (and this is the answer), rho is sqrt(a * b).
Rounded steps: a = 9.605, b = 9.657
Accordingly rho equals 9.63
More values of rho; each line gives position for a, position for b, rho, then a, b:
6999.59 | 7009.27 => 10.66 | 10.86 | 10.46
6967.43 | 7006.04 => 10.31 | 10.23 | 10.39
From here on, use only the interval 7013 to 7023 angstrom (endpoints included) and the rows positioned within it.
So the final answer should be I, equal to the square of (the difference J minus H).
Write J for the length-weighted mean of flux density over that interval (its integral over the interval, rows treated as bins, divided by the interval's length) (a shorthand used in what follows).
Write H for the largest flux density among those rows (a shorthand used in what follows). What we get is 0.04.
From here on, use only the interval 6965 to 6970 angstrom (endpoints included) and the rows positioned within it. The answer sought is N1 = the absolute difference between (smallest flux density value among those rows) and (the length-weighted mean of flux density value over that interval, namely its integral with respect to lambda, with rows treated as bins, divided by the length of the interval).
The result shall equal 0.63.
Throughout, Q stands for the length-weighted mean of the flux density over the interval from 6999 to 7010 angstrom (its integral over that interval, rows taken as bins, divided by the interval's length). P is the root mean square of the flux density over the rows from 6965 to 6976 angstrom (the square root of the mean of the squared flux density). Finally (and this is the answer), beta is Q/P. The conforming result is 1.02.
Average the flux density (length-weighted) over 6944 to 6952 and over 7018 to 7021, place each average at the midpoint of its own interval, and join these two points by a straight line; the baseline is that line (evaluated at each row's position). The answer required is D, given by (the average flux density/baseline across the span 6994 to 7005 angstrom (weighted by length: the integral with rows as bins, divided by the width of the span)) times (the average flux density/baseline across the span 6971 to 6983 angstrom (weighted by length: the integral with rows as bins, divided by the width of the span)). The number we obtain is 1.00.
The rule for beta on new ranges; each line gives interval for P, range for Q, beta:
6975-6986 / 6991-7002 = 1.00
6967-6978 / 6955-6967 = 0.93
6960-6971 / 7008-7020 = 1.05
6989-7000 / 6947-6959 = 0.94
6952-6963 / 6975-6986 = 1.08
